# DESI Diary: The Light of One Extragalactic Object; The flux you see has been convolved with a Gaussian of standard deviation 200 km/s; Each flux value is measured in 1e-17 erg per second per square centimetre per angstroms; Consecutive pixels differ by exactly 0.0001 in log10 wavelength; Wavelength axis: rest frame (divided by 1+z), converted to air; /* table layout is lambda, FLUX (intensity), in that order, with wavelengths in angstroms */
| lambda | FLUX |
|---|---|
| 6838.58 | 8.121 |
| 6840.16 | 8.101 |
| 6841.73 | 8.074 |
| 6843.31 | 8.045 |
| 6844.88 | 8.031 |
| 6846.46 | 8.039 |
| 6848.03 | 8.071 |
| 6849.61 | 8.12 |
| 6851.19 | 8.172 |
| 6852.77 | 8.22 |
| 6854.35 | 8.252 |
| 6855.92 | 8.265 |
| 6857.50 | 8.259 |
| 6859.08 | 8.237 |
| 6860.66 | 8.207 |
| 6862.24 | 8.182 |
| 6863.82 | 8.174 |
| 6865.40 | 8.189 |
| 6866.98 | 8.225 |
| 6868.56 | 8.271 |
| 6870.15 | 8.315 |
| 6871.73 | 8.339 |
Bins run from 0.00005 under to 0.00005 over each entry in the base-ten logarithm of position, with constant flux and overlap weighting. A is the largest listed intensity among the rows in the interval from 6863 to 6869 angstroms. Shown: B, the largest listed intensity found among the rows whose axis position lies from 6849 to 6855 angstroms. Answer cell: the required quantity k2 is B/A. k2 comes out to 1.00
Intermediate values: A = 8.271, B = 8.252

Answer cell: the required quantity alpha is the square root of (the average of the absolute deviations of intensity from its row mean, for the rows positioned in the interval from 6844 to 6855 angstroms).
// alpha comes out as 0.27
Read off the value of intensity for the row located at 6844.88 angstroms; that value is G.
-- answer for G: 8.031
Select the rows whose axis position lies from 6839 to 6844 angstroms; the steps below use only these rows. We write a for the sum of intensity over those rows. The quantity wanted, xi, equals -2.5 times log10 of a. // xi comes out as -3.460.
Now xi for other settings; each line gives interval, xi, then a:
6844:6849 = -3.457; 24.14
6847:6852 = -3.467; 24.36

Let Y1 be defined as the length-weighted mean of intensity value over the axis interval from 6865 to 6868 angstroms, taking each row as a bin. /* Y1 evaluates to 8.22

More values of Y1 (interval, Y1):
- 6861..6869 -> 8.21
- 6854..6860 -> 8.26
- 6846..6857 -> 8.17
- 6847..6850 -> 8.10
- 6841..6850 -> 8.06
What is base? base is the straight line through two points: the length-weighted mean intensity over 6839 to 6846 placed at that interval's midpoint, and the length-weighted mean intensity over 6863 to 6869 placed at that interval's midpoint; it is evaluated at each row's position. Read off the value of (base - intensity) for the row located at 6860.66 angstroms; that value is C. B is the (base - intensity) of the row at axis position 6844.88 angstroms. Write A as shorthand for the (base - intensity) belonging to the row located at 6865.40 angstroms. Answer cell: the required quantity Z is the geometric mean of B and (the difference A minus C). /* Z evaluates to 0.048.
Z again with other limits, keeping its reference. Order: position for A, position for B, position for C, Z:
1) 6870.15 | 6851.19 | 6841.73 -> 0.054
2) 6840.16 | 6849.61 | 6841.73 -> 0.021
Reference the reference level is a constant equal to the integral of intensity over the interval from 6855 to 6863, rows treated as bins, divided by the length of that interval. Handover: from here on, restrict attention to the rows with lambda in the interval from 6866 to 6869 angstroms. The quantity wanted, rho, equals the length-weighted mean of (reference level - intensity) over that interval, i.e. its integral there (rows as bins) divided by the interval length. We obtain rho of -0.005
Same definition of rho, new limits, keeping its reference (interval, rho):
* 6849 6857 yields 0.027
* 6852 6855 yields 0.001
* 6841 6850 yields 0.176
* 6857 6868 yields 0.026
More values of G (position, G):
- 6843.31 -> 8.045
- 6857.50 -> 8.259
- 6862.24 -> 8.182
